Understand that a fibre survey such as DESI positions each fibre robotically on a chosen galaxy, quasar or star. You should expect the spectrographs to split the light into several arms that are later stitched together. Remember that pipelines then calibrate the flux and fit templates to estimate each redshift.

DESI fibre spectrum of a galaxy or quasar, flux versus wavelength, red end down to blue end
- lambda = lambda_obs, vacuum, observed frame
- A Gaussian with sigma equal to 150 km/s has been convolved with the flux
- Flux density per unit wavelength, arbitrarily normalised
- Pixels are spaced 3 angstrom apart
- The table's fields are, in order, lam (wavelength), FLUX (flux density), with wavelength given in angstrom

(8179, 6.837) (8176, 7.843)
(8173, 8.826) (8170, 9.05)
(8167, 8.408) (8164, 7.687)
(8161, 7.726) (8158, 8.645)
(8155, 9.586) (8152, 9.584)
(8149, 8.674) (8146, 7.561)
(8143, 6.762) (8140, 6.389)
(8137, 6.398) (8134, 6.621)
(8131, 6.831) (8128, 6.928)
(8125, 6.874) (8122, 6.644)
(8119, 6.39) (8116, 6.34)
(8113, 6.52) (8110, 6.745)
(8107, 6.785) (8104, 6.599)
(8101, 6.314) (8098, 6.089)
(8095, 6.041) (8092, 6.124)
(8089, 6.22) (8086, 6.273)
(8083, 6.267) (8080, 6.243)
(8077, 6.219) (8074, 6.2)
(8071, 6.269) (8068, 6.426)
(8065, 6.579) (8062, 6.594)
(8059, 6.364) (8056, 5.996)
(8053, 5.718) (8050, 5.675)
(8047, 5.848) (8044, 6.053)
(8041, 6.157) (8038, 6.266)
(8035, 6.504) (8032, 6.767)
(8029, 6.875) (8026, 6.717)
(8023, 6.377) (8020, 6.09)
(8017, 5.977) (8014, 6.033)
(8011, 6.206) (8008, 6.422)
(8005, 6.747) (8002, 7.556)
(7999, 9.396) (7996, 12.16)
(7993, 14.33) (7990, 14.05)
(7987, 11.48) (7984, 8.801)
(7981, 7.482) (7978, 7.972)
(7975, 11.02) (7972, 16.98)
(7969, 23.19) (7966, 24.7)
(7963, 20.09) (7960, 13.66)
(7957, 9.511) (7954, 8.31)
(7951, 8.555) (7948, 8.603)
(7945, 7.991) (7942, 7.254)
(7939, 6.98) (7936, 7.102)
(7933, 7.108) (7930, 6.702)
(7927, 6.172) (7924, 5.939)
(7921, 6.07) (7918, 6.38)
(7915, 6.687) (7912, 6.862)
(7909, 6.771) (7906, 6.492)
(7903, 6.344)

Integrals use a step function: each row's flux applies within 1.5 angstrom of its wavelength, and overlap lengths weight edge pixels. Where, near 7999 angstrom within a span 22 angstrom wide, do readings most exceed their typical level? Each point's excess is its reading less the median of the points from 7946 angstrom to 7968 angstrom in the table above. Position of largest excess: 7993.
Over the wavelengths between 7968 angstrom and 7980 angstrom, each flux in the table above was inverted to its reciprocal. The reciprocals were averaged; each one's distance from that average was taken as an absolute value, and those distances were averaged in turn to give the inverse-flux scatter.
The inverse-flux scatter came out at 0.0285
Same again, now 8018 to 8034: 0.0063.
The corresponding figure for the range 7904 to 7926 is 0.0069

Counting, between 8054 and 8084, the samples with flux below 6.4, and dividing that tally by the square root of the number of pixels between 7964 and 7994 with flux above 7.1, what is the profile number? 2.21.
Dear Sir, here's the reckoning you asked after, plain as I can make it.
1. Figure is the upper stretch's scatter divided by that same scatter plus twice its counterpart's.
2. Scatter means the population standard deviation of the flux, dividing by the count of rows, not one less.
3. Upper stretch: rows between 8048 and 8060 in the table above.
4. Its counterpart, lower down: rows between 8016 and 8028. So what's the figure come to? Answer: 0.32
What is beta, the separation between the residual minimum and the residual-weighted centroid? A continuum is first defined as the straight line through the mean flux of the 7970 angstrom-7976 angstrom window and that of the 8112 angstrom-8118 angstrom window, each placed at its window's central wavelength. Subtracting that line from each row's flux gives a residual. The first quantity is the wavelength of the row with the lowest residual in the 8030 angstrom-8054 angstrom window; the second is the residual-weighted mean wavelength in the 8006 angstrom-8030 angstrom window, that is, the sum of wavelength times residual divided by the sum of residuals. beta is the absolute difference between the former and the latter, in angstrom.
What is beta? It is 20.2 angstrom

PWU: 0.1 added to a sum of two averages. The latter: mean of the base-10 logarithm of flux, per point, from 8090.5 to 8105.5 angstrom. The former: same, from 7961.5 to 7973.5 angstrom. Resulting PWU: 2.22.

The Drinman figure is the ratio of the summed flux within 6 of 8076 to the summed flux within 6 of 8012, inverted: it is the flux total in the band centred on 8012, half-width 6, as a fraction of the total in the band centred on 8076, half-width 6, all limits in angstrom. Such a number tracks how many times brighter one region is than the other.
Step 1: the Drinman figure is 1.0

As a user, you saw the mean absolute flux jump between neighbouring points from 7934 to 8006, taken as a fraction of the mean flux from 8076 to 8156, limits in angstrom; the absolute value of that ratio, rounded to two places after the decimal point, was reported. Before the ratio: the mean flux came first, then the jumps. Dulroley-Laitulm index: 0.32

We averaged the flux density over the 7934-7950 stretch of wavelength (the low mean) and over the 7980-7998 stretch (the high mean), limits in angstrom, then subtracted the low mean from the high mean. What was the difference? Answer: 3.8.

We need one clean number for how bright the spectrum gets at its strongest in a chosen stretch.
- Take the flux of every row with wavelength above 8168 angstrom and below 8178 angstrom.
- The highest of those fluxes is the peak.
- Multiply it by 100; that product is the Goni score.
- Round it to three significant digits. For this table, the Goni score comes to 905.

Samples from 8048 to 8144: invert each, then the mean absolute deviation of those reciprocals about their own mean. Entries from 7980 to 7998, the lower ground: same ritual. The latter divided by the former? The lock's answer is 3.4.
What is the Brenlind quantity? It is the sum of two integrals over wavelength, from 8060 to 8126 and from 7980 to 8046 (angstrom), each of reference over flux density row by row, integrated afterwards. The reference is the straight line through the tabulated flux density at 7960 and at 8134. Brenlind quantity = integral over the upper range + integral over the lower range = 188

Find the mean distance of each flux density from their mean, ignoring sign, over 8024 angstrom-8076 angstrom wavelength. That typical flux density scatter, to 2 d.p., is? 0.29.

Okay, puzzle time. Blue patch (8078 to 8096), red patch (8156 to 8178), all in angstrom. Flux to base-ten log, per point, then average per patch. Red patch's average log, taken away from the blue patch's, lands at -0.13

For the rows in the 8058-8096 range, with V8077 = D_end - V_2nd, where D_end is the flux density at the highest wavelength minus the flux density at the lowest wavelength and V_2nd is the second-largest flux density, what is -6.9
